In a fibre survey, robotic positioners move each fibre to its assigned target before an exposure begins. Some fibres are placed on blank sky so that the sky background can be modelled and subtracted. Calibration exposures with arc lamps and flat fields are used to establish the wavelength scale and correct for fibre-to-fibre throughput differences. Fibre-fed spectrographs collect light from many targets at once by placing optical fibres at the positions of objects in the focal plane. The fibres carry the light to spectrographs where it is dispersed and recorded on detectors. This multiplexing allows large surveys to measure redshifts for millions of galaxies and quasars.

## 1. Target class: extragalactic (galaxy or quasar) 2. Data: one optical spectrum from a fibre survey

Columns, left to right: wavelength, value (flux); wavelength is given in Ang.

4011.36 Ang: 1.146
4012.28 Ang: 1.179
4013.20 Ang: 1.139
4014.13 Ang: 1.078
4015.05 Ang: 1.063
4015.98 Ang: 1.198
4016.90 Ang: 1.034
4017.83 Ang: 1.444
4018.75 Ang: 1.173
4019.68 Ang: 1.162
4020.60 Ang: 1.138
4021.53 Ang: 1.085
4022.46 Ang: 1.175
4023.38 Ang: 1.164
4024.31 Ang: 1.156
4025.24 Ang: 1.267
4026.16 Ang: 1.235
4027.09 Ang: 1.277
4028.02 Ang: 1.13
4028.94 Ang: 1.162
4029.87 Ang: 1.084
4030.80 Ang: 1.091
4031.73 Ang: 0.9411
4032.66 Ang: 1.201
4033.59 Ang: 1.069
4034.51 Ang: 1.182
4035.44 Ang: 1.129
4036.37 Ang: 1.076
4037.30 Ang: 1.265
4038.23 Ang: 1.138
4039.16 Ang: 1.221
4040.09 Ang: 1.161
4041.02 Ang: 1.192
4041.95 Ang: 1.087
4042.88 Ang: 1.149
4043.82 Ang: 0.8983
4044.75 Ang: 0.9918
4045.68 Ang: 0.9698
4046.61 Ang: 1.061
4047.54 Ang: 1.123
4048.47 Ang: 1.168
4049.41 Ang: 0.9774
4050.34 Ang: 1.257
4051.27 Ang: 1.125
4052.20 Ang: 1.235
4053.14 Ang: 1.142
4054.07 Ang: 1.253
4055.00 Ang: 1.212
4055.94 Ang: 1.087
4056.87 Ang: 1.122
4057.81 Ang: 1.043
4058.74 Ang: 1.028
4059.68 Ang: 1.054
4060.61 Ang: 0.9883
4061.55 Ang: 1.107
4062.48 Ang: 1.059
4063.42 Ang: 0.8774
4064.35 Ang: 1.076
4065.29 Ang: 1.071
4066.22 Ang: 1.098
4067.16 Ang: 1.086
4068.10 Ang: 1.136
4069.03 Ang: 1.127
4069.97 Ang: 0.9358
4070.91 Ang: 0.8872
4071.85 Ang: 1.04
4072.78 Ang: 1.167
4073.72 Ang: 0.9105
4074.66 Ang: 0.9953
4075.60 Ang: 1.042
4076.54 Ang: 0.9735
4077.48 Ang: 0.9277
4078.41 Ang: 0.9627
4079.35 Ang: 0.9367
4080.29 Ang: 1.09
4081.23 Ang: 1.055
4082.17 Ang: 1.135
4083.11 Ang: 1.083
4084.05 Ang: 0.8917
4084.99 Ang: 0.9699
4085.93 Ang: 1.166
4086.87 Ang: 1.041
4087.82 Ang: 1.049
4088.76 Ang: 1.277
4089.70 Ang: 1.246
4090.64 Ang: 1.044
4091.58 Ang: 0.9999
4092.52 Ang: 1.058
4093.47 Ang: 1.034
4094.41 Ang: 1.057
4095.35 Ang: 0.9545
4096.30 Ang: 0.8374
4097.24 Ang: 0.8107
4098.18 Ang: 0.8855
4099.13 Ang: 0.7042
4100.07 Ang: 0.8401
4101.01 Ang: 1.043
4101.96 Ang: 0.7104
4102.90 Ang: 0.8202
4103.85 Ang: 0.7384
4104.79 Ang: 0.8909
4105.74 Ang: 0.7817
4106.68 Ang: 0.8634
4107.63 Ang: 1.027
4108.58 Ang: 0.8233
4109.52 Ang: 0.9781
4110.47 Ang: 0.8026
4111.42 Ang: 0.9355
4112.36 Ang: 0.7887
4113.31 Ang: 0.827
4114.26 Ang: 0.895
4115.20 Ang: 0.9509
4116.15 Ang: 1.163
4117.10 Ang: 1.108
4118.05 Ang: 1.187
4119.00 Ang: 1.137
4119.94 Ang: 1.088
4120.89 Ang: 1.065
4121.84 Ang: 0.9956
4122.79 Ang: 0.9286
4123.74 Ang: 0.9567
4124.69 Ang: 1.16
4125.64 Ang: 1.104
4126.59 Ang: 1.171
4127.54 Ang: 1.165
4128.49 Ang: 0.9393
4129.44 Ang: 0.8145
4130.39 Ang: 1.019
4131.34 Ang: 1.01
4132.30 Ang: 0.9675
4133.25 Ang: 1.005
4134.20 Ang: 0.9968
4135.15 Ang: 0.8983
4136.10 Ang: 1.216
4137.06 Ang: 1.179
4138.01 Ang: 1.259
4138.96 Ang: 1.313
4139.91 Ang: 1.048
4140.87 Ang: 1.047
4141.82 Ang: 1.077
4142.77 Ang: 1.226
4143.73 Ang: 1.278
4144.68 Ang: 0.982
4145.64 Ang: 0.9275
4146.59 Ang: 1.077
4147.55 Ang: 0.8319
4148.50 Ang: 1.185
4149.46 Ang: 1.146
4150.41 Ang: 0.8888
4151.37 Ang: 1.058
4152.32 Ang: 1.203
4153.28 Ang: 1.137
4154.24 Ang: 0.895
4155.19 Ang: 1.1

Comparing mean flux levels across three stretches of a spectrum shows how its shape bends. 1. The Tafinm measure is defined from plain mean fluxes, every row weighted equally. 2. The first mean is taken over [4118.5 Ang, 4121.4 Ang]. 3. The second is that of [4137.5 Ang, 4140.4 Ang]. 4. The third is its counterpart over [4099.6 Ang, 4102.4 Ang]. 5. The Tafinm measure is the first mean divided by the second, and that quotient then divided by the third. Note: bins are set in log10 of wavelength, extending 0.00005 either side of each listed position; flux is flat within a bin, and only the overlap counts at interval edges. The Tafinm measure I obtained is 1.05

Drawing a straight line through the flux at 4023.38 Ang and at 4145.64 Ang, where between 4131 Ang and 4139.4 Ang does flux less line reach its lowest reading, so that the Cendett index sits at 4135.15 Ang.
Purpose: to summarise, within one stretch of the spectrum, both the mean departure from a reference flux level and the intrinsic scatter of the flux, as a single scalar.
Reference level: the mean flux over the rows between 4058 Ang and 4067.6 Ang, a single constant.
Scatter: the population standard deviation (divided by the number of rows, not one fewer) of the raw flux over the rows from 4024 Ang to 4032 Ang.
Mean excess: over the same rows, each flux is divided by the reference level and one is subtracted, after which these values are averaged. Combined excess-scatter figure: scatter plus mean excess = 0.20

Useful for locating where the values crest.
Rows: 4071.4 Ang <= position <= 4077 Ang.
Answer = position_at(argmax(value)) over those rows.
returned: 4072.78 Ang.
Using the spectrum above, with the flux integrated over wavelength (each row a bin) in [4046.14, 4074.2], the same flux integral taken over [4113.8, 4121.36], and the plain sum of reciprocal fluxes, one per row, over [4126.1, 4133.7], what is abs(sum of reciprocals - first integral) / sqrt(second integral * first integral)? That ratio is 1.42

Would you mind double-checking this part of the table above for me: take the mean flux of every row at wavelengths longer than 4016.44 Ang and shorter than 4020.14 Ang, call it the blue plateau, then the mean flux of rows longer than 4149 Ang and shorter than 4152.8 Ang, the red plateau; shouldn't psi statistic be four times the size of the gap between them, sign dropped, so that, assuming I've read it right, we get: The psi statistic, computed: 0.5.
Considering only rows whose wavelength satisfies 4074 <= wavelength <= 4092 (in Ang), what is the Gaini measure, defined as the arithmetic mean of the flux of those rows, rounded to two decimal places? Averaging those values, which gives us 1.05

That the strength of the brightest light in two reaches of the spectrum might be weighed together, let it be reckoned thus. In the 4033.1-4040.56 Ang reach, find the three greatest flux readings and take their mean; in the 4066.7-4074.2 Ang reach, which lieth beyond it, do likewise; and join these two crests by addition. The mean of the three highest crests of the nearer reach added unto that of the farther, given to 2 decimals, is 2.37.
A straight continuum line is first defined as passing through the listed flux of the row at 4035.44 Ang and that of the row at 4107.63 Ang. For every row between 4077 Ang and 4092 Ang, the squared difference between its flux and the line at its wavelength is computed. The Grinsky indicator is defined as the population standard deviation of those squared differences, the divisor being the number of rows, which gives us 0.015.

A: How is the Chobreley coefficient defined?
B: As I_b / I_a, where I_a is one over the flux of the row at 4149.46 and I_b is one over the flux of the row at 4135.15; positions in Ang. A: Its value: 1.3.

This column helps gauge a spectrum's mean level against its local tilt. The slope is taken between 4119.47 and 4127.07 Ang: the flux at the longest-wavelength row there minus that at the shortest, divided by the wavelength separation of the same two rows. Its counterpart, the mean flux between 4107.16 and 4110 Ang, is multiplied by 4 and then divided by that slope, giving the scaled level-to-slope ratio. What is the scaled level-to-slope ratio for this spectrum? 302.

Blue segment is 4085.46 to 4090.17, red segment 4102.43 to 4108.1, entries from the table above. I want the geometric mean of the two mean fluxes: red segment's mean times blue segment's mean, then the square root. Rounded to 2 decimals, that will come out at 0.99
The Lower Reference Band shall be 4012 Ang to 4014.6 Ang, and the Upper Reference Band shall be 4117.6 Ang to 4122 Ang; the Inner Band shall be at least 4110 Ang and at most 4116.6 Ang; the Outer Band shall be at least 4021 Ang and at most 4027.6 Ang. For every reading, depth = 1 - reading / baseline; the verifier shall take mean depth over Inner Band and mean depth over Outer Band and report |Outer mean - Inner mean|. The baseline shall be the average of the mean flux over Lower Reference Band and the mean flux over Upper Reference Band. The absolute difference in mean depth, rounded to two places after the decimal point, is 0.26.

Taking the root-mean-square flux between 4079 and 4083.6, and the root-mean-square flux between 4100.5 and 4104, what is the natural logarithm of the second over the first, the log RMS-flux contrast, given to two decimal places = -0.24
